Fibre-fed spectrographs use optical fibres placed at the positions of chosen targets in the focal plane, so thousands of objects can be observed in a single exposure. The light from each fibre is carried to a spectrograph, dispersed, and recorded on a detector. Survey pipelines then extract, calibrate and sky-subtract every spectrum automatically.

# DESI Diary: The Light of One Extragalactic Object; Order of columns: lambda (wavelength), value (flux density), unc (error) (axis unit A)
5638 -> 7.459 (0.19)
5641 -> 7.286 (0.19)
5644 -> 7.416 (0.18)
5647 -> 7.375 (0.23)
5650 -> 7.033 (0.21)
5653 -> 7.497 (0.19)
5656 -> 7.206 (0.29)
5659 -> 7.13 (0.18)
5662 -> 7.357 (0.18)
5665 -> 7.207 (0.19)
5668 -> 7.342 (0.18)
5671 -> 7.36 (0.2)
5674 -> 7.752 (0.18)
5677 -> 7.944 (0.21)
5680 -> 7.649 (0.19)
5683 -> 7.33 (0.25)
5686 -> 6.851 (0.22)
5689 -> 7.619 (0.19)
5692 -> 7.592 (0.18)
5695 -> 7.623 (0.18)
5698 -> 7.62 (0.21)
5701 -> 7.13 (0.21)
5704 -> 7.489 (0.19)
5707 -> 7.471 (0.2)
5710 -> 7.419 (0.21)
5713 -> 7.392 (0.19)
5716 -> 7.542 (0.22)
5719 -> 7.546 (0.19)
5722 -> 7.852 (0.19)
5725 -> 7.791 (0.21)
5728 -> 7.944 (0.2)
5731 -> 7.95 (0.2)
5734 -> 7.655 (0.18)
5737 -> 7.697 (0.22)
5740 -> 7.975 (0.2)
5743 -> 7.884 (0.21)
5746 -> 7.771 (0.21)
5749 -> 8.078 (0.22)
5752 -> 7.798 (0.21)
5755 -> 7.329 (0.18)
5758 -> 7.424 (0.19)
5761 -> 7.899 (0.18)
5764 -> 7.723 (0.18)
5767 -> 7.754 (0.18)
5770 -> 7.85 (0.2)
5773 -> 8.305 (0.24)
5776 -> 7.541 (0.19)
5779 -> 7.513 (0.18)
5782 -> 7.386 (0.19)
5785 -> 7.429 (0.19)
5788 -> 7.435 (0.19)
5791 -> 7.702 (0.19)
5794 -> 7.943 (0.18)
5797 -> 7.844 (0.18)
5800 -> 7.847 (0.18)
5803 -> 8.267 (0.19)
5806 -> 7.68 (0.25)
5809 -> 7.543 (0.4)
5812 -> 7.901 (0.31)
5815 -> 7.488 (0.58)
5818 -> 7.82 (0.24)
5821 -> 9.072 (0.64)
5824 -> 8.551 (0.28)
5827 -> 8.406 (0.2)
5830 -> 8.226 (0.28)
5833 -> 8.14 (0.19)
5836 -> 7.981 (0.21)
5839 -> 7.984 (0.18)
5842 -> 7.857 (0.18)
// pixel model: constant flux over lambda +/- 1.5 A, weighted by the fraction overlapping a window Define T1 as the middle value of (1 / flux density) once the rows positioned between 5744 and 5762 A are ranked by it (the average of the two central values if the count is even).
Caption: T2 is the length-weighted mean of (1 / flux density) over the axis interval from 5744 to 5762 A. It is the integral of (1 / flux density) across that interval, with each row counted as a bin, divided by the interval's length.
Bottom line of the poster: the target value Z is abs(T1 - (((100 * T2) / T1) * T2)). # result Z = 13.0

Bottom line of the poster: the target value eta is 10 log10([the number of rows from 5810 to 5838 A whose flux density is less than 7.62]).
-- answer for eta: 0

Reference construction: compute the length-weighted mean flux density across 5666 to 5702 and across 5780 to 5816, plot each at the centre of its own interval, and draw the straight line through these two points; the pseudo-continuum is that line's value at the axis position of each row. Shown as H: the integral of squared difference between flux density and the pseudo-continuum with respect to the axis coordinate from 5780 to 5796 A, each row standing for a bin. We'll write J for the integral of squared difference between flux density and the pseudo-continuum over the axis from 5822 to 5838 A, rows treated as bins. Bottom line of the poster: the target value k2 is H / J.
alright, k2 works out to 0.2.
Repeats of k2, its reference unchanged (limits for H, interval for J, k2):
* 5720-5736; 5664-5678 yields 1.3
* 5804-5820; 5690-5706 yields 2.5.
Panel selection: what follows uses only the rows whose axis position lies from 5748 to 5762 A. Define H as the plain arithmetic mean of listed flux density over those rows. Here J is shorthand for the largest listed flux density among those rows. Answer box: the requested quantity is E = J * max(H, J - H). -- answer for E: 62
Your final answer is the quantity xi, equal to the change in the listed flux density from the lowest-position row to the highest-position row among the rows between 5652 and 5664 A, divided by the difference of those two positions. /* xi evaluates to -0.016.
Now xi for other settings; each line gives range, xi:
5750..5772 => 0.003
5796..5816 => -0.020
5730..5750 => 0.007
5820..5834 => -0.078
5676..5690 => -0.027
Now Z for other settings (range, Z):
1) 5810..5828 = 12.1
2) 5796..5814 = 12.7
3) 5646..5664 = 13.7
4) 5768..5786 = 12.7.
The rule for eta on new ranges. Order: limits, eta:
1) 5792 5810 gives 0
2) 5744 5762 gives 3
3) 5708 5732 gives 6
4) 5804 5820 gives 3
